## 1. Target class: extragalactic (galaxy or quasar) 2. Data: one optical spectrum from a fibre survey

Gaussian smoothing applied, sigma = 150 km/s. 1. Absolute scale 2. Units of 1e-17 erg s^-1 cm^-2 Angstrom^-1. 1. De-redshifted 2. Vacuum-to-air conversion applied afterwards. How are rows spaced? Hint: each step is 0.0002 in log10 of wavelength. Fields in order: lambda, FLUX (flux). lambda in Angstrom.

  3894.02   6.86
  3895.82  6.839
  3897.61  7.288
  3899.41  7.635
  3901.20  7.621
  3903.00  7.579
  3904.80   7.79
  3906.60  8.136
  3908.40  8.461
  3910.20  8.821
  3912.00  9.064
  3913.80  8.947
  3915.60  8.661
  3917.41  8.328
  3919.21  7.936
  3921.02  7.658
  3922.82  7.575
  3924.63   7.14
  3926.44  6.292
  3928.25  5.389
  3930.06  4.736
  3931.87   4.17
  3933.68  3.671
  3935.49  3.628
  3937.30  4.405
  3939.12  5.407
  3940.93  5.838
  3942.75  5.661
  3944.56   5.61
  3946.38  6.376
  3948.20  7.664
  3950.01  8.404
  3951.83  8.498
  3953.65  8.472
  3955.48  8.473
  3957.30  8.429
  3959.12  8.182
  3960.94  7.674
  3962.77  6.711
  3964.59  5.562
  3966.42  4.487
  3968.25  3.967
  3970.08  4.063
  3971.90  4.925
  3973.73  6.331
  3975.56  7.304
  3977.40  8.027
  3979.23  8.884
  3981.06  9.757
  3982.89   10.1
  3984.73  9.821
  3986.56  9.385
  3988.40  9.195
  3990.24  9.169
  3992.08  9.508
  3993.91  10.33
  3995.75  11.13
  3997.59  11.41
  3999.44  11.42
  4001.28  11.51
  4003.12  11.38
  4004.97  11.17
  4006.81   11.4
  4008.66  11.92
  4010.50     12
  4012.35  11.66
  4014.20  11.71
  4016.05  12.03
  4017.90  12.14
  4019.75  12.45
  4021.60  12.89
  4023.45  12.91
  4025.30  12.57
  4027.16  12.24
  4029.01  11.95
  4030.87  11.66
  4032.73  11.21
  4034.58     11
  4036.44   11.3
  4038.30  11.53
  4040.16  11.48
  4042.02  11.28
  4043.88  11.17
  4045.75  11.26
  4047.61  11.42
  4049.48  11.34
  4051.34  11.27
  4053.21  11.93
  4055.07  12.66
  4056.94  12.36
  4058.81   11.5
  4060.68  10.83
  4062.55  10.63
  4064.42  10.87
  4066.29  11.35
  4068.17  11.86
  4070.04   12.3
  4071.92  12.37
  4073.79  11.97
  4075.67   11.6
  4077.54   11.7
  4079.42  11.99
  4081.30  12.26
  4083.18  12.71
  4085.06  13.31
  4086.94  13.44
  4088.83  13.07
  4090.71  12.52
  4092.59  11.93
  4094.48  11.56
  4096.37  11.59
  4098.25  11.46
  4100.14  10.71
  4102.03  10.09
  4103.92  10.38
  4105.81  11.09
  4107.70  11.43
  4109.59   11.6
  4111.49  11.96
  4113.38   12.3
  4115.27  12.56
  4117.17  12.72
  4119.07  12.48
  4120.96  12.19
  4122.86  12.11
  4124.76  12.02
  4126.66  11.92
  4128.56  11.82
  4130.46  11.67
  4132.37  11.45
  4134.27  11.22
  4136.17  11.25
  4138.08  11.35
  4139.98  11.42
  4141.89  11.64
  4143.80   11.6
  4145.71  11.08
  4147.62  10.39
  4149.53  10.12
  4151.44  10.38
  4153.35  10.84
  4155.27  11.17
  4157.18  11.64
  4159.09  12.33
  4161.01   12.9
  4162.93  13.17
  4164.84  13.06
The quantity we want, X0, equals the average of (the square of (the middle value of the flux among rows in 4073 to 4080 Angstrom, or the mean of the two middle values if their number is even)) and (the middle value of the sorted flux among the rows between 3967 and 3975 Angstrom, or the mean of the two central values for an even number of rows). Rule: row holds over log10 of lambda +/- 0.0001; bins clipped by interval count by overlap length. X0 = 72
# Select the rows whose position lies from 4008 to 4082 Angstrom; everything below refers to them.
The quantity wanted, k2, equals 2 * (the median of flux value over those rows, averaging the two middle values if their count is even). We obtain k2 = 23.4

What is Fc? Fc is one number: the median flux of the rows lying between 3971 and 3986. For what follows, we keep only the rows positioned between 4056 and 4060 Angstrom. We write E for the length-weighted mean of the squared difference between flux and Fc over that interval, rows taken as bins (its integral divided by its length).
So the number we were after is 11.8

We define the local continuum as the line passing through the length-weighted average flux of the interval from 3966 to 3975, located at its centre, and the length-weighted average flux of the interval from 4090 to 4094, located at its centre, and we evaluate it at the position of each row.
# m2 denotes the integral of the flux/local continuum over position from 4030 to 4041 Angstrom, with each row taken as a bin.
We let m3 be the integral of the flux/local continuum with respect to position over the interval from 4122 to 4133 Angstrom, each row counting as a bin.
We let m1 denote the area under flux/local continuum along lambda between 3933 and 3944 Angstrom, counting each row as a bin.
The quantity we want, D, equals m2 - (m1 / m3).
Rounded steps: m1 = 17.8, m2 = 14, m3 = 9.1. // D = 12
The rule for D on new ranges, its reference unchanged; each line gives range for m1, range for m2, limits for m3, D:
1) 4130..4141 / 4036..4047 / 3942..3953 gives 13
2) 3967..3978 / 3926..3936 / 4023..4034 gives 18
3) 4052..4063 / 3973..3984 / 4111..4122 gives 16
